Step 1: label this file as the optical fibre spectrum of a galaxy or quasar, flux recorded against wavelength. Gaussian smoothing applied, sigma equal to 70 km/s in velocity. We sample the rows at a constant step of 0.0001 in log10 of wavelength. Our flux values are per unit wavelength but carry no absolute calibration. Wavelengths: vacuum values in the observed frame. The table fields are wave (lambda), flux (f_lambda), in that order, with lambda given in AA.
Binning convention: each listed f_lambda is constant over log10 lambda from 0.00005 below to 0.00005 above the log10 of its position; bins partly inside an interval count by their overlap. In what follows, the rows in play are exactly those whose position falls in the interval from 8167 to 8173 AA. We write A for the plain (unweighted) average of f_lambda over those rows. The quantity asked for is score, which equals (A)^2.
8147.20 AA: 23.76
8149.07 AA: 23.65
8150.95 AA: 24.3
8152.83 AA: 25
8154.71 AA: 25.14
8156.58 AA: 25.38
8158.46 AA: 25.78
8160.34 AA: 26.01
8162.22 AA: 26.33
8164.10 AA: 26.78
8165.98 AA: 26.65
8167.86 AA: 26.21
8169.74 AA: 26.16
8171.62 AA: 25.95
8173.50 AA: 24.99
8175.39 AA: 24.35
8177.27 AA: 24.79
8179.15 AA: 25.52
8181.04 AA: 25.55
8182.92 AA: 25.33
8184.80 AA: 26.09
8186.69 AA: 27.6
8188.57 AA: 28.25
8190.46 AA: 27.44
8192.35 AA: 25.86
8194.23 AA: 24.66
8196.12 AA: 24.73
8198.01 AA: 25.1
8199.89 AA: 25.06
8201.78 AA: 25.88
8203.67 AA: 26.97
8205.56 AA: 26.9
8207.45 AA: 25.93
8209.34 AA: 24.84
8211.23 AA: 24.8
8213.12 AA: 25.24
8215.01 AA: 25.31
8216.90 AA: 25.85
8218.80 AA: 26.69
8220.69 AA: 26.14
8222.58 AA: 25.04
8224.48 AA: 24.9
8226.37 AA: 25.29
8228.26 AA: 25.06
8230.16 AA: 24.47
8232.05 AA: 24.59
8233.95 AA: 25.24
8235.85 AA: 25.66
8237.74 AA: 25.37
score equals 682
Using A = 26.1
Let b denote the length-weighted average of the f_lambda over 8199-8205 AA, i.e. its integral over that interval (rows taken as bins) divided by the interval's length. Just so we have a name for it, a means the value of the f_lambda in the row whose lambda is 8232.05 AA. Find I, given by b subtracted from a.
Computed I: -1.4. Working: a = 24.59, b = 26.0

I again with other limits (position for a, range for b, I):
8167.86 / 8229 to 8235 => 1.5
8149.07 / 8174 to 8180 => -1.2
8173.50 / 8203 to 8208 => -1.6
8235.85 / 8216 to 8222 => -0.5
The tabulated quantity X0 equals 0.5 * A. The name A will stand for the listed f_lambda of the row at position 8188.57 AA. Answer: 14.1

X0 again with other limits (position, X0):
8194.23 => 12.3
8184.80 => 13.0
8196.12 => 12.4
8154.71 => 12.6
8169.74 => 13.1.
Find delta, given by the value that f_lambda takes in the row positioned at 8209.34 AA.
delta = 24.84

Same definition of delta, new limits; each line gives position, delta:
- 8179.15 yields 25.52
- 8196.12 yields 24.73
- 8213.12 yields 25.24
